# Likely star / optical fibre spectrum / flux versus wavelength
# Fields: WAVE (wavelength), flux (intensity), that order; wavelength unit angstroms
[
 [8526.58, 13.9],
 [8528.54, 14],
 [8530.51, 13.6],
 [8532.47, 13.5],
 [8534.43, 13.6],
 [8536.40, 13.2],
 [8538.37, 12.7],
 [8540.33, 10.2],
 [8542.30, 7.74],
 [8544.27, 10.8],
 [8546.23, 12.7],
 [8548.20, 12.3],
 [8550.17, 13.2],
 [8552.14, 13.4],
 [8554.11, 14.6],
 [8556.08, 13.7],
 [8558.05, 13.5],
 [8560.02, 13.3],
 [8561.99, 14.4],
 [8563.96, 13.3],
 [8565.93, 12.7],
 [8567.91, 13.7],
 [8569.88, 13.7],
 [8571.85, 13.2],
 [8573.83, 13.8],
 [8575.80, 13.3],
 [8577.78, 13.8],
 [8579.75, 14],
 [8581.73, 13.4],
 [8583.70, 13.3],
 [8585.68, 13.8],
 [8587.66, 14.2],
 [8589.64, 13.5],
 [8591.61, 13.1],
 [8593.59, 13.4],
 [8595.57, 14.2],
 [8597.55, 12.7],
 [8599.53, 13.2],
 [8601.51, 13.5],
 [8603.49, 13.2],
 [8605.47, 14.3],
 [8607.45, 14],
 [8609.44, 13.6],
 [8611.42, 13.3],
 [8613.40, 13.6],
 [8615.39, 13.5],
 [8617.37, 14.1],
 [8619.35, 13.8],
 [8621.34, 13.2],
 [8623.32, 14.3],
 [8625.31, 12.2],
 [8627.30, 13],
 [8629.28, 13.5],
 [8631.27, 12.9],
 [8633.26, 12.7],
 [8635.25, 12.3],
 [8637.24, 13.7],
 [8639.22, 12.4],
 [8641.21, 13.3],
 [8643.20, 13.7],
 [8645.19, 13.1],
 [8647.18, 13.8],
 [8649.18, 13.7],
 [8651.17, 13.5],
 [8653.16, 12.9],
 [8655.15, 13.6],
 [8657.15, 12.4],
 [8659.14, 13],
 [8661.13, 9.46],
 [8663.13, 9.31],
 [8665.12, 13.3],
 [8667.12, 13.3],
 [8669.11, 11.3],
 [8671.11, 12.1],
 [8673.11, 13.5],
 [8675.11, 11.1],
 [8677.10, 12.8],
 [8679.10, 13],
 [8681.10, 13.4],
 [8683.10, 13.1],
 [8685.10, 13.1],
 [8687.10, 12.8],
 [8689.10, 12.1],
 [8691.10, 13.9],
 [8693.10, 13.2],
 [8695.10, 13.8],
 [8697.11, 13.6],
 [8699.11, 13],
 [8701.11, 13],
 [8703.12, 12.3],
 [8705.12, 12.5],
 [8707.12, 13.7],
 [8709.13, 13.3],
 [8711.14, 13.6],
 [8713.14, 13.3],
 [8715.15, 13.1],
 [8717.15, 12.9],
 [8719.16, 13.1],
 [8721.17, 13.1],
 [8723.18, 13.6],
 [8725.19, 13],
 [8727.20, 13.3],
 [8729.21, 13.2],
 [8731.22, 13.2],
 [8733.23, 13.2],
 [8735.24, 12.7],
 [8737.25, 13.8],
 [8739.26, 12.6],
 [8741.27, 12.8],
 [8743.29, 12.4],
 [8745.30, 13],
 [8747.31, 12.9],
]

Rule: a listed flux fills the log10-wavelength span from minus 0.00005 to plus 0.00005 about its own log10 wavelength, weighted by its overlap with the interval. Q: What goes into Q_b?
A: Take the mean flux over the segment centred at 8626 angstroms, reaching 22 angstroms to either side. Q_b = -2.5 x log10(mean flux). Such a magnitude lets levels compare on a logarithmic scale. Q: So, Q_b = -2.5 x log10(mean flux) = -2.82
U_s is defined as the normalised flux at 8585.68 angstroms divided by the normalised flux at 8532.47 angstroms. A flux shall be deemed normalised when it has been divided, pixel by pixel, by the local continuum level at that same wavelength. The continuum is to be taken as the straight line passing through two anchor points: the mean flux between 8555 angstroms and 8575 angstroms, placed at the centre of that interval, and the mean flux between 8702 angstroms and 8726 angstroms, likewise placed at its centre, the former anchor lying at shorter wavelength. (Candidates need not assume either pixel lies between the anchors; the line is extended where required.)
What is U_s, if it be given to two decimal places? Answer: 1.03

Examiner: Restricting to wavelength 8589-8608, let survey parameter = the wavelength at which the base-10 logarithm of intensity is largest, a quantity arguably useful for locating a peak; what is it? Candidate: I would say 8605.47 angstroms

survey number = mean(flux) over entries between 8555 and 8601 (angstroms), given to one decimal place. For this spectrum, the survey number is 13.5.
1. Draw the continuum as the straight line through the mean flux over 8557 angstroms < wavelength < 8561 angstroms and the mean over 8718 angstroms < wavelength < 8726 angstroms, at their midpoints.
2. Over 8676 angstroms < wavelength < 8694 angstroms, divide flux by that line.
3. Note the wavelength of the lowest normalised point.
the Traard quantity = 8689.10 angstroms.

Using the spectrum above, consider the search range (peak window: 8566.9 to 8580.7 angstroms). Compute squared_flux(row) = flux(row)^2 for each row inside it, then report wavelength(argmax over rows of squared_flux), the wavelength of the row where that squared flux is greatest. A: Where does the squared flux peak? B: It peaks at 8579.75 angstroms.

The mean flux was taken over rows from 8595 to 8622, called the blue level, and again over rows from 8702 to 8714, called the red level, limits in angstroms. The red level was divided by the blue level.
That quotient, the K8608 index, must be 0.97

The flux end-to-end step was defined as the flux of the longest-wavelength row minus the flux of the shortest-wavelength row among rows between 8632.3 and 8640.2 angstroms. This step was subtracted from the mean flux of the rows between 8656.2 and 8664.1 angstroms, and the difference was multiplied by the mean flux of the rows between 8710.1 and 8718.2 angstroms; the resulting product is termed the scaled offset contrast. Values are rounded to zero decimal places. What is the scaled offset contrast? 150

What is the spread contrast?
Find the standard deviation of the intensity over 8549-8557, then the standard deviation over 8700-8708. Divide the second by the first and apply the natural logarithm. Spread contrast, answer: 0.0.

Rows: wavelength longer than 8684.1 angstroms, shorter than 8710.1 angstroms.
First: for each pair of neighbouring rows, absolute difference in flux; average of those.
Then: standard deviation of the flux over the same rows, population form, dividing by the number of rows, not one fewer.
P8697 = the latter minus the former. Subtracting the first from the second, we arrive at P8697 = -0.069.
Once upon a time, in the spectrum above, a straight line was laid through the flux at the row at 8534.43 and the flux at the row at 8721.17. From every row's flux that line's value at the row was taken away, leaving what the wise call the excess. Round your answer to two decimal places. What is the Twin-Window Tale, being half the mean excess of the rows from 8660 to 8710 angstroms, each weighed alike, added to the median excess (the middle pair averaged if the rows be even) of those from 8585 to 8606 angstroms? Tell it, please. -0.23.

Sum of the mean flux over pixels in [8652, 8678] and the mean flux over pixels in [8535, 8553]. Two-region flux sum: 24.0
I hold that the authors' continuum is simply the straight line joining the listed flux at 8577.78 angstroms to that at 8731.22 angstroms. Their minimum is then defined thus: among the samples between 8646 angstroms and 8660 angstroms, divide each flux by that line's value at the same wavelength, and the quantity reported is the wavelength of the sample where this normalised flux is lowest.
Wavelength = 8657.15 angstroms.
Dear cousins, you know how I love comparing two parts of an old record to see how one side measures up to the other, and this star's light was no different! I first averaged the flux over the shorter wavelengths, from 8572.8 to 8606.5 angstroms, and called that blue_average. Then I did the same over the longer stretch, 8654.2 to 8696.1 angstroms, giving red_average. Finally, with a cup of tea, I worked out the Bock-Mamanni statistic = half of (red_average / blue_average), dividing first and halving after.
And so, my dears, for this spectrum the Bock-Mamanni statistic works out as 0.46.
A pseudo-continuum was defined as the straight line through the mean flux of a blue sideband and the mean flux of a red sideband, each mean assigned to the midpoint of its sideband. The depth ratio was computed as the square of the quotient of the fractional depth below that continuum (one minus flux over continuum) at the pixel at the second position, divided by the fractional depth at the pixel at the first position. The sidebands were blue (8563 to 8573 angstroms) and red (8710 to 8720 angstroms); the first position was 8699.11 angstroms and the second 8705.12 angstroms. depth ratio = 11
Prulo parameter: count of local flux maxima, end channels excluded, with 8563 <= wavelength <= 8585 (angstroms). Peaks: 2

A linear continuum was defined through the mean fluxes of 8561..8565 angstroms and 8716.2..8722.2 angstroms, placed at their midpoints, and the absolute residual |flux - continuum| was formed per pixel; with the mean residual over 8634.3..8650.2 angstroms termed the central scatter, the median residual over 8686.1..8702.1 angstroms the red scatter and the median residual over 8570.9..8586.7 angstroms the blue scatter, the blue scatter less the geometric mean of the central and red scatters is -0.16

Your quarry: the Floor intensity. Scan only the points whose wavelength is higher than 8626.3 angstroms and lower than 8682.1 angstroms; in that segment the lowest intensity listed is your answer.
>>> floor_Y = 9.31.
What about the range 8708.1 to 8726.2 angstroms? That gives 12.9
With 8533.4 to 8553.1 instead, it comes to 7.74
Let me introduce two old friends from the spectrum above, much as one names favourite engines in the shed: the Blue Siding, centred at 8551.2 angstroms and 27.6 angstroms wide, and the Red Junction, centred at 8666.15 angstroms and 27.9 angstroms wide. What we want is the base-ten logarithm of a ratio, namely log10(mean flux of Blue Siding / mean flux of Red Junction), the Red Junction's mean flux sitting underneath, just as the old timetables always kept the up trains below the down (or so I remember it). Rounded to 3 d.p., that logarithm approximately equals 0.012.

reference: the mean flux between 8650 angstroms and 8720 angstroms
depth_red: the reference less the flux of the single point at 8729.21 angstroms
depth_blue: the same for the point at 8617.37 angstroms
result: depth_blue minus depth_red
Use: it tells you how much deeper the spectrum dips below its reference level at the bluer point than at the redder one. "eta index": -0.90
